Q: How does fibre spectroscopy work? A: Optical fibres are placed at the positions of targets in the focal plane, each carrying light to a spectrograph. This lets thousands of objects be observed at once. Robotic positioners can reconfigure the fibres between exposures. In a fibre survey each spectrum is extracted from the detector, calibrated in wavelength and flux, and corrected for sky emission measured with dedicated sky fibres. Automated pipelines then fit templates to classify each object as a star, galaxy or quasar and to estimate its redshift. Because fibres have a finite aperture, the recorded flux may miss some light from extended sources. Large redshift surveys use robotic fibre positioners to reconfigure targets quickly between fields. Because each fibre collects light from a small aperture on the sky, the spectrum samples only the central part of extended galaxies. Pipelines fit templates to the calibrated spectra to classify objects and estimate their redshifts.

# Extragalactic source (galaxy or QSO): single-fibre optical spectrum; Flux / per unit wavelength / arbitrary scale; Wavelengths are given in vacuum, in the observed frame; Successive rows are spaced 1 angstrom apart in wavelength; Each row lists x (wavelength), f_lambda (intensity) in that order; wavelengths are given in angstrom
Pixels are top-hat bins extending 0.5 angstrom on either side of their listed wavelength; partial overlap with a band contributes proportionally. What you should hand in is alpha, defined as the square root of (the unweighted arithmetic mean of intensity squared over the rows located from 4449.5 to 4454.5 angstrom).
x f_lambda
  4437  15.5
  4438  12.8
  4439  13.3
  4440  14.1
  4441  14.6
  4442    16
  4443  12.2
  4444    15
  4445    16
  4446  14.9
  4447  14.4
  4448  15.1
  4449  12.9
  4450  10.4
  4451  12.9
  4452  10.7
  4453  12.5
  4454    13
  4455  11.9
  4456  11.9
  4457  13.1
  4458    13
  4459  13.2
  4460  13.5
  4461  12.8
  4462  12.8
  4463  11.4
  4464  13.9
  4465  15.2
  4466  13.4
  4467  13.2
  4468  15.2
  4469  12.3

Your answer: 12.0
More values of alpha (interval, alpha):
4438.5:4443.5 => 14.1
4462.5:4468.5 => 13.8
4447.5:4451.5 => 12.9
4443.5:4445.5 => 15.5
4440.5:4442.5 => 15.3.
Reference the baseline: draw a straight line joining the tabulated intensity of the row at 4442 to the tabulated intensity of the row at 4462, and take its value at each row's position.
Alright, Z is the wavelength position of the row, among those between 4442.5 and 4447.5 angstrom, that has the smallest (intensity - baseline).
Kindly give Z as 4443 angstrom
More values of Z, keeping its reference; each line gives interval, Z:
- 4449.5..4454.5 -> 4450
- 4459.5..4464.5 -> 4463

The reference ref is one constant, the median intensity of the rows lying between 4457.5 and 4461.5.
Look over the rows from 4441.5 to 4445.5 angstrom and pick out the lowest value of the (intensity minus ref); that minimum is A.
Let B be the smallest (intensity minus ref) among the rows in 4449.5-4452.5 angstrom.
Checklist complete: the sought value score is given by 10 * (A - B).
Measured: 18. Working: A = -0.9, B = -2.7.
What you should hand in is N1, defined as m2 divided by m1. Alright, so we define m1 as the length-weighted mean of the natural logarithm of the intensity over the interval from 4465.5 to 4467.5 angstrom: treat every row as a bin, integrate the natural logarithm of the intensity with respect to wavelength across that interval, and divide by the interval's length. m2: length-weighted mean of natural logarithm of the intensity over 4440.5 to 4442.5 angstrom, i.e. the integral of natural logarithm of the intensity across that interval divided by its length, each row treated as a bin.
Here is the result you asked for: 1.05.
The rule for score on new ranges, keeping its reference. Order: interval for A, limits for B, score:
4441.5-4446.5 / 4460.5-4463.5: 8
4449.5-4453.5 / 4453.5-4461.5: -15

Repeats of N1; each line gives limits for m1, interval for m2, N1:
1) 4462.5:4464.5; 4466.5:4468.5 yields 1.05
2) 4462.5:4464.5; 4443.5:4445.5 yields 1.08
